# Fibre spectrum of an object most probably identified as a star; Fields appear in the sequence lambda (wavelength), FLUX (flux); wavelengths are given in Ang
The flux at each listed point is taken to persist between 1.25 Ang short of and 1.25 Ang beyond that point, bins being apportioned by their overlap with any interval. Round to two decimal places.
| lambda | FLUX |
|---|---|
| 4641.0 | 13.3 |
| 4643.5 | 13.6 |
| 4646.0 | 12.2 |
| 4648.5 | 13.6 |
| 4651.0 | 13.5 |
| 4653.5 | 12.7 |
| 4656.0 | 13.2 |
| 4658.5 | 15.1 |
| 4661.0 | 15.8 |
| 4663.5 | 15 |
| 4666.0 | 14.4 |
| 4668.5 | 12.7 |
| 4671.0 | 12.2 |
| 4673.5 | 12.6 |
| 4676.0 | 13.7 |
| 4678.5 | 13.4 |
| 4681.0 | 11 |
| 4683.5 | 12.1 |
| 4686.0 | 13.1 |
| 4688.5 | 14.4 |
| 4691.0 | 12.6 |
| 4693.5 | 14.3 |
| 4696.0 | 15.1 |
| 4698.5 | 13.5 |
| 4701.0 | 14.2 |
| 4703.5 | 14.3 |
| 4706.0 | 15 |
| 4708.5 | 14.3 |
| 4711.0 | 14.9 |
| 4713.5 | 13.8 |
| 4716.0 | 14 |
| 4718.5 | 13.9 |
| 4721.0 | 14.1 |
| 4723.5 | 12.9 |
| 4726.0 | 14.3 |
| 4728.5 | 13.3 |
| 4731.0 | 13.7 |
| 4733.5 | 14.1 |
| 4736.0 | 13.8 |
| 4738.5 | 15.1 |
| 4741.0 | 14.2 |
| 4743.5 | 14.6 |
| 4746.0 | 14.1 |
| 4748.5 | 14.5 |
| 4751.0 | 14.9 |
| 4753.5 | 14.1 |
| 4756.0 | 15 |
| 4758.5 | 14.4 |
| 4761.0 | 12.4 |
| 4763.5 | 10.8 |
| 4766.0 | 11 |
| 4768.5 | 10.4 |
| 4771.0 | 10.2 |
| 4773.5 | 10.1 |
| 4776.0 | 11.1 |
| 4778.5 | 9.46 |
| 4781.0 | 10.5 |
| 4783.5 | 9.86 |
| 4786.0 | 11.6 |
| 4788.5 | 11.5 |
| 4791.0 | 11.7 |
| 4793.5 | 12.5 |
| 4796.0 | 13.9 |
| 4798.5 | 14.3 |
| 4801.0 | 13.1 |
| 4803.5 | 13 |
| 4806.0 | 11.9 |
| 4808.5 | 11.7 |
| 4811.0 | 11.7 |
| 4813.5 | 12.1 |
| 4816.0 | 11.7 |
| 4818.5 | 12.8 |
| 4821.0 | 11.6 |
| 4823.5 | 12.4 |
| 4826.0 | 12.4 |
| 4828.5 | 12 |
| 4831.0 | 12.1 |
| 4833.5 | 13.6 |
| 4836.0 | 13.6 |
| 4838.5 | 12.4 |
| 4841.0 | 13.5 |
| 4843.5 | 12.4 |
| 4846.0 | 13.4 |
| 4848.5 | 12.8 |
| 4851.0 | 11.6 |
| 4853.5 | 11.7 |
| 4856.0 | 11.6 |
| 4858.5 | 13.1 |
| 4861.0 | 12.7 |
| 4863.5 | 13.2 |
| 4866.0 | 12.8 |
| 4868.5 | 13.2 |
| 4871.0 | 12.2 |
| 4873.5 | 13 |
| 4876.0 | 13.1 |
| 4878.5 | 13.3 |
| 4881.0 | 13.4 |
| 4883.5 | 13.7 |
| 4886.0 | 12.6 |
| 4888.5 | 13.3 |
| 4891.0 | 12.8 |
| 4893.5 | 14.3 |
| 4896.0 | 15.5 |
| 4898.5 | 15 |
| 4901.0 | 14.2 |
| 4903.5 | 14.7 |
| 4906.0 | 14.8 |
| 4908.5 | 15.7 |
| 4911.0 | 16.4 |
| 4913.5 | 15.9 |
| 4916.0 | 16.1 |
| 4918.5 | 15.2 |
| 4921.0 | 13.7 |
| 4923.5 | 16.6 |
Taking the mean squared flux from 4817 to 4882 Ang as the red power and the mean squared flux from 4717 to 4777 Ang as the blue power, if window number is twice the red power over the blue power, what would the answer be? 1.82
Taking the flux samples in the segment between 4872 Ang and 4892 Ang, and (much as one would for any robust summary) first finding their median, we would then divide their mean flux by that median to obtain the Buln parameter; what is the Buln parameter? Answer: 1.00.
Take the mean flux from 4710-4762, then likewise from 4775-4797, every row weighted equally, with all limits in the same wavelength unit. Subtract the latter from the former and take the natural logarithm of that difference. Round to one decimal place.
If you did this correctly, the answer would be 1.0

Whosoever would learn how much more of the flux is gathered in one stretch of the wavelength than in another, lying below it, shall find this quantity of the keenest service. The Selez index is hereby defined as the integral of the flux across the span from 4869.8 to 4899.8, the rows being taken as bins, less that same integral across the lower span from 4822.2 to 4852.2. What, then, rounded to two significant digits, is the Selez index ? 25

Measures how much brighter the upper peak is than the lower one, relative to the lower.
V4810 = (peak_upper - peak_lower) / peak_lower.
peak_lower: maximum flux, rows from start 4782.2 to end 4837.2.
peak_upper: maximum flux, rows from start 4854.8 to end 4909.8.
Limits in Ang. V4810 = 0.10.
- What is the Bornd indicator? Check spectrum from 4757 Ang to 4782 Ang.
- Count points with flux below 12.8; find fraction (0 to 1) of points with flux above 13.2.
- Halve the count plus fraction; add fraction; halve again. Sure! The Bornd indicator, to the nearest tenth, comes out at 2.3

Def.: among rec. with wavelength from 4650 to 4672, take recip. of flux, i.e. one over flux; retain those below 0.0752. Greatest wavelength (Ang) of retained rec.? 4666.0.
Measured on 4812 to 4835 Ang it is 4833.5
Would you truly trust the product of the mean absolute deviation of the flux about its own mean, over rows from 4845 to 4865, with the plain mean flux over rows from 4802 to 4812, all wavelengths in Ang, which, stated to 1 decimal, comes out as 8.0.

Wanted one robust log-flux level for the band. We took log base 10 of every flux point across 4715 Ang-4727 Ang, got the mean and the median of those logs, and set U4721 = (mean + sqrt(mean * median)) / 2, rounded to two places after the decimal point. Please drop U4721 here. 1.14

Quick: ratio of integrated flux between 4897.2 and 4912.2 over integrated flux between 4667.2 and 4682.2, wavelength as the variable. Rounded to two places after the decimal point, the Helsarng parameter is 1.20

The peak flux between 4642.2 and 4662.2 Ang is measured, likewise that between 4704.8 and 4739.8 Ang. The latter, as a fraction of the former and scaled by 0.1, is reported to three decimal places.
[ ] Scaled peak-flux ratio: 0.096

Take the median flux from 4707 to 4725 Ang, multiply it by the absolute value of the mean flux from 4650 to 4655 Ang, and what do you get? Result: 183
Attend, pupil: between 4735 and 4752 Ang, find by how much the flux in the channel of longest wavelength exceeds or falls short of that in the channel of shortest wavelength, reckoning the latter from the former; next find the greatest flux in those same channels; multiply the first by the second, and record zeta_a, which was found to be 17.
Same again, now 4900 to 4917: 31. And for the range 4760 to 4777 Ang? -16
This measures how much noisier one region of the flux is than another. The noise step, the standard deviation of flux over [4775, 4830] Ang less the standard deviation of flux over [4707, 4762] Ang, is 0.5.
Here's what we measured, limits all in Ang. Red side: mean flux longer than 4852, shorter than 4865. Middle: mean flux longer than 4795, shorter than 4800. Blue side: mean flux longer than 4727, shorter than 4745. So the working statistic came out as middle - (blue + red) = -12.5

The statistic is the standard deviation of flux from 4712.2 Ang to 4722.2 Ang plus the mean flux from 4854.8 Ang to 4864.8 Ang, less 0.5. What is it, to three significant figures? 12.3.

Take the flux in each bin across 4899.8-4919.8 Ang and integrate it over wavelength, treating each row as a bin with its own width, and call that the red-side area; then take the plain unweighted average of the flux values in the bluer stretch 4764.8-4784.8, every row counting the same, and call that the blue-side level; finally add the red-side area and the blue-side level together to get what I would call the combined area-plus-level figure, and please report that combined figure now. 318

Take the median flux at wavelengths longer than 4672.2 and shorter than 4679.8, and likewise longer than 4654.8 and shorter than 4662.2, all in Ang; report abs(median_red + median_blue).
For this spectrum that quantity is 28.5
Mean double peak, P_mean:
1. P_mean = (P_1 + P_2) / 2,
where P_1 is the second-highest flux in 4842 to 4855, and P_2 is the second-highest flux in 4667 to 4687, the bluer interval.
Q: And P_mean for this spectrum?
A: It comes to 13.1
